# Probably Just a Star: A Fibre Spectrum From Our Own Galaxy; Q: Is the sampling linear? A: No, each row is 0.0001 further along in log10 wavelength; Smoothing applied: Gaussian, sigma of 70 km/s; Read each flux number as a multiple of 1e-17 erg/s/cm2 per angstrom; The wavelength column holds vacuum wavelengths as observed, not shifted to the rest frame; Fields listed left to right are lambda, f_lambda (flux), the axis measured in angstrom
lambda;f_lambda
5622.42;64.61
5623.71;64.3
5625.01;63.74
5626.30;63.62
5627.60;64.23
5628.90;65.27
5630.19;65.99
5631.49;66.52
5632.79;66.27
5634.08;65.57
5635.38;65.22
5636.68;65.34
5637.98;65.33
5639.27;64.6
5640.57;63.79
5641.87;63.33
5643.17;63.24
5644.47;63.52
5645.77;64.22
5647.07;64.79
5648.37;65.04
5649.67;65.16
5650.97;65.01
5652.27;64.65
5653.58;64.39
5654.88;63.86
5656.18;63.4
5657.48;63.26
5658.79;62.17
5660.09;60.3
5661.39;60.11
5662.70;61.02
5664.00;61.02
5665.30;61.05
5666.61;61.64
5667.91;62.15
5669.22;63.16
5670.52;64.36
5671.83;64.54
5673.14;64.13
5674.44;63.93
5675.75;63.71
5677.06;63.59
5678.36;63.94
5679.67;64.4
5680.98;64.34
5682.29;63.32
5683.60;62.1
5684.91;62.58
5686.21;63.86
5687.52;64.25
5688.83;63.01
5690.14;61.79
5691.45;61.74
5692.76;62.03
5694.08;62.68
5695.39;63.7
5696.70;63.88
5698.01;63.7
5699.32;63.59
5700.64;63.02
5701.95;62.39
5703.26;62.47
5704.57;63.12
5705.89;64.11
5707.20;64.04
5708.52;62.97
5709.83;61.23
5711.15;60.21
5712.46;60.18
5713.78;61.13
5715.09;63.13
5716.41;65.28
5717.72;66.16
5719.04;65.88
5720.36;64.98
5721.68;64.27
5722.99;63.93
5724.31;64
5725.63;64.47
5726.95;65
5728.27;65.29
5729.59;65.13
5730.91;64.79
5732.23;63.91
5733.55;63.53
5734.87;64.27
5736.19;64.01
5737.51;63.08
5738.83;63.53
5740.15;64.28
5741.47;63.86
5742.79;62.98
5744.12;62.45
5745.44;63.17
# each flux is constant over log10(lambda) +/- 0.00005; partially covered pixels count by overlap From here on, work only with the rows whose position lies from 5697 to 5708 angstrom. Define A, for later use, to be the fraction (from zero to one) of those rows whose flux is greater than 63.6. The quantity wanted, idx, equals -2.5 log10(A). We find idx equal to 1.1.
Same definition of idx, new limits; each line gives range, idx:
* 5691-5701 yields 1.1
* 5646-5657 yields 0.1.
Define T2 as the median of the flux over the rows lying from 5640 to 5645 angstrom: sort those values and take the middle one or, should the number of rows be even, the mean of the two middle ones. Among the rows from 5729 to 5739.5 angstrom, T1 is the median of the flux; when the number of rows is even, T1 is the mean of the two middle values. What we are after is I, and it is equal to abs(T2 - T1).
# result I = 0.5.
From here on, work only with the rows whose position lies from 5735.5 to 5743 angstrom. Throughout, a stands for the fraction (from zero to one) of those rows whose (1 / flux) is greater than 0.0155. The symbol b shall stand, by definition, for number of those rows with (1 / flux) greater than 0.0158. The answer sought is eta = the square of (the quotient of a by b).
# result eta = 0.25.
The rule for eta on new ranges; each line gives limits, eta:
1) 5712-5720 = 0.03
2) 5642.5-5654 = 0.20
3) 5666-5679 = 0.09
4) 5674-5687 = 0.25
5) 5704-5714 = 0.03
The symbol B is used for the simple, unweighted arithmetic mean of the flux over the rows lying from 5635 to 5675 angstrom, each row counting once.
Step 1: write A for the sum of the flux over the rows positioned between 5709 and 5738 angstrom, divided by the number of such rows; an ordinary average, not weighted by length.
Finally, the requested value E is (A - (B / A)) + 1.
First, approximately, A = 63.8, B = 63.48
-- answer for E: 63.8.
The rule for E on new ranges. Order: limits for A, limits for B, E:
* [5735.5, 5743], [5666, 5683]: 63.6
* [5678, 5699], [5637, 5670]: 63.2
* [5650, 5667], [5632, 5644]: 62.4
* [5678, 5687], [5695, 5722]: 63.5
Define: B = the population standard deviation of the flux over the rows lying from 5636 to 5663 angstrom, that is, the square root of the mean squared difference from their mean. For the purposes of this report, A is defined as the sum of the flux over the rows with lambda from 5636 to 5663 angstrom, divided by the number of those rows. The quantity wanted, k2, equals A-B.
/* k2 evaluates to 62.11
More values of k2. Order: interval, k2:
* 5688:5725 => 61.68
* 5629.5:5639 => 65.27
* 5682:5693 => 61.87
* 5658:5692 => 61.42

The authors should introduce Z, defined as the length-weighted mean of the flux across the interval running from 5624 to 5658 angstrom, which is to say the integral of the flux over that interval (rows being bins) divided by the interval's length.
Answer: 64.6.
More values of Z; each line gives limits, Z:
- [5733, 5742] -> 63.8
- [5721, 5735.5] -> 64.4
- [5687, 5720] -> 63.0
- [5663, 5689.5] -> 63.2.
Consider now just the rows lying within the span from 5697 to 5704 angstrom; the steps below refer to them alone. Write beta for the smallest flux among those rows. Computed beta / 62.39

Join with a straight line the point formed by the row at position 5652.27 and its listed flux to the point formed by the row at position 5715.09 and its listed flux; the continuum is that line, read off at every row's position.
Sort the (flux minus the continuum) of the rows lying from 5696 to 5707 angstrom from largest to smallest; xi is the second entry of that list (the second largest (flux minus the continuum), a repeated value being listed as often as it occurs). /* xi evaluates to 0.3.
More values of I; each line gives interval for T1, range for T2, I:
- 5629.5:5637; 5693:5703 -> 2.2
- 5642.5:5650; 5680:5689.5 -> 1.2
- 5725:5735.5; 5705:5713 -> 2.5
